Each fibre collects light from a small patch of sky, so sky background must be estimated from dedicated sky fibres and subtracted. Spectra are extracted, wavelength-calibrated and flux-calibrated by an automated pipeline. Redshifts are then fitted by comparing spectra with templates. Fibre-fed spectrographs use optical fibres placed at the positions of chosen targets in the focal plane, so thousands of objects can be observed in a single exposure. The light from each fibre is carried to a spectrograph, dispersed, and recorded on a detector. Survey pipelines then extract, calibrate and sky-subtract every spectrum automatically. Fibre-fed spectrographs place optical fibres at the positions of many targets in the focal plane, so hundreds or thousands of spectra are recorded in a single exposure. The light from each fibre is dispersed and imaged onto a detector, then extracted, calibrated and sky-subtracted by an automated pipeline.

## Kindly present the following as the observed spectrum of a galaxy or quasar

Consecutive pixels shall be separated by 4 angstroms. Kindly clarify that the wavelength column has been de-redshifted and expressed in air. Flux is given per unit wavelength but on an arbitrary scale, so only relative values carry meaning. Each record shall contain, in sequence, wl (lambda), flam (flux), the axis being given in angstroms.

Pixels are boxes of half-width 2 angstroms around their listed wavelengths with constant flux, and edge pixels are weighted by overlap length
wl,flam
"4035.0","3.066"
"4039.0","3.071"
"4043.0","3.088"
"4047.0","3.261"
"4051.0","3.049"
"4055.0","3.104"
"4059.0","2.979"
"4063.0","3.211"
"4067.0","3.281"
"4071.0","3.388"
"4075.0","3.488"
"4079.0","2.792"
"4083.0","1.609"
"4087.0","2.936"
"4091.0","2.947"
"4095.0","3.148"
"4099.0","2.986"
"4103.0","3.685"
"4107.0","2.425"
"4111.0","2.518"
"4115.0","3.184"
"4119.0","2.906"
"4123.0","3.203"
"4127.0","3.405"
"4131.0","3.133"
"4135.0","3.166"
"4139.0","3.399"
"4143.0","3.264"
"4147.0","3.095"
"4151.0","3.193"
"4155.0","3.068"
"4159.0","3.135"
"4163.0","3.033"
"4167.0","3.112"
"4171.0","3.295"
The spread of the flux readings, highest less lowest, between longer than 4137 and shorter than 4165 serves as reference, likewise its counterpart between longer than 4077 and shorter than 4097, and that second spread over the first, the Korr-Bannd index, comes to 4.2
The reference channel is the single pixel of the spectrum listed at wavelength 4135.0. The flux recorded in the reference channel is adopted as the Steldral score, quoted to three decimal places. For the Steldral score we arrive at 3.166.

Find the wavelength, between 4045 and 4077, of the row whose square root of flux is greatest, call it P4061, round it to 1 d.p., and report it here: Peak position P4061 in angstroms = 4075.0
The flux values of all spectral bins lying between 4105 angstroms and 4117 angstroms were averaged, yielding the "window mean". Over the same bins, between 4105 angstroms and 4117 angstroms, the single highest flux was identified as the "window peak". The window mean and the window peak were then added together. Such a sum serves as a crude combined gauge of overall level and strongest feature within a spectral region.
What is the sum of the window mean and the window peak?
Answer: 5.89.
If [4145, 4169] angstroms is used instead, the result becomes 6.30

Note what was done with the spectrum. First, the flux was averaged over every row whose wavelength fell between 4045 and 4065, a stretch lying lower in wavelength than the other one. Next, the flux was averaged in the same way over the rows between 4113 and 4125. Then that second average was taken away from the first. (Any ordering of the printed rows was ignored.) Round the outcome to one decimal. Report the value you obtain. 0.0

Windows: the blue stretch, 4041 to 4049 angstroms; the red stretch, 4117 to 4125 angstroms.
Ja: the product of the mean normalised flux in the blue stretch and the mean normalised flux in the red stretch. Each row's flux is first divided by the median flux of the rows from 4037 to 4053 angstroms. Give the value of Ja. 1.02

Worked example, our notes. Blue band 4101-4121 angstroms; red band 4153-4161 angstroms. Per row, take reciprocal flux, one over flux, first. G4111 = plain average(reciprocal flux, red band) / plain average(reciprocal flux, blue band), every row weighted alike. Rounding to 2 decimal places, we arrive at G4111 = 0.93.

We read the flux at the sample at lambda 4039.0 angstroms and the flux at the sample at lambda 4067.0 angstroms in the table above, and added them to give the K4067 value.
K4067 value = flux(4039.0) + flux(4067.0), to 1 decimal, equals 6.4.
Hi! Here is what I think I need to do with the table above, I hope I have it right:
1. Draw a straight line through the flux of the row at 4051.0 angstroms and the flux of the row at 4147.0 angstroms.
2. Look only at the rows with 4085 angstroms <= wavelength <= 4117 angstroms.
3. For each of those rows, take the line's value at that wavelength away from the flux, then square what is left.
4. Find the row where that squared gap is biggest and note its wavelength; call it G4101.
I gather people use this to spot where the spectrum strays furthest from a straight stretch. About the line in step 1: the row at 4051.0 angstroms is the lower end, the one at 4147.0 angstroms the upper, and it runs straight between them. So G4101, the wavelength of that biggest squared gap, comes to 4107.0 angstroms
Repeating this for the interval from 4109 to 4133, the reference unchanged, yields 4111.0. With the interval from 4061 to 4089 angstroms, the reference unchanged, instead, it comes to 4083.0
